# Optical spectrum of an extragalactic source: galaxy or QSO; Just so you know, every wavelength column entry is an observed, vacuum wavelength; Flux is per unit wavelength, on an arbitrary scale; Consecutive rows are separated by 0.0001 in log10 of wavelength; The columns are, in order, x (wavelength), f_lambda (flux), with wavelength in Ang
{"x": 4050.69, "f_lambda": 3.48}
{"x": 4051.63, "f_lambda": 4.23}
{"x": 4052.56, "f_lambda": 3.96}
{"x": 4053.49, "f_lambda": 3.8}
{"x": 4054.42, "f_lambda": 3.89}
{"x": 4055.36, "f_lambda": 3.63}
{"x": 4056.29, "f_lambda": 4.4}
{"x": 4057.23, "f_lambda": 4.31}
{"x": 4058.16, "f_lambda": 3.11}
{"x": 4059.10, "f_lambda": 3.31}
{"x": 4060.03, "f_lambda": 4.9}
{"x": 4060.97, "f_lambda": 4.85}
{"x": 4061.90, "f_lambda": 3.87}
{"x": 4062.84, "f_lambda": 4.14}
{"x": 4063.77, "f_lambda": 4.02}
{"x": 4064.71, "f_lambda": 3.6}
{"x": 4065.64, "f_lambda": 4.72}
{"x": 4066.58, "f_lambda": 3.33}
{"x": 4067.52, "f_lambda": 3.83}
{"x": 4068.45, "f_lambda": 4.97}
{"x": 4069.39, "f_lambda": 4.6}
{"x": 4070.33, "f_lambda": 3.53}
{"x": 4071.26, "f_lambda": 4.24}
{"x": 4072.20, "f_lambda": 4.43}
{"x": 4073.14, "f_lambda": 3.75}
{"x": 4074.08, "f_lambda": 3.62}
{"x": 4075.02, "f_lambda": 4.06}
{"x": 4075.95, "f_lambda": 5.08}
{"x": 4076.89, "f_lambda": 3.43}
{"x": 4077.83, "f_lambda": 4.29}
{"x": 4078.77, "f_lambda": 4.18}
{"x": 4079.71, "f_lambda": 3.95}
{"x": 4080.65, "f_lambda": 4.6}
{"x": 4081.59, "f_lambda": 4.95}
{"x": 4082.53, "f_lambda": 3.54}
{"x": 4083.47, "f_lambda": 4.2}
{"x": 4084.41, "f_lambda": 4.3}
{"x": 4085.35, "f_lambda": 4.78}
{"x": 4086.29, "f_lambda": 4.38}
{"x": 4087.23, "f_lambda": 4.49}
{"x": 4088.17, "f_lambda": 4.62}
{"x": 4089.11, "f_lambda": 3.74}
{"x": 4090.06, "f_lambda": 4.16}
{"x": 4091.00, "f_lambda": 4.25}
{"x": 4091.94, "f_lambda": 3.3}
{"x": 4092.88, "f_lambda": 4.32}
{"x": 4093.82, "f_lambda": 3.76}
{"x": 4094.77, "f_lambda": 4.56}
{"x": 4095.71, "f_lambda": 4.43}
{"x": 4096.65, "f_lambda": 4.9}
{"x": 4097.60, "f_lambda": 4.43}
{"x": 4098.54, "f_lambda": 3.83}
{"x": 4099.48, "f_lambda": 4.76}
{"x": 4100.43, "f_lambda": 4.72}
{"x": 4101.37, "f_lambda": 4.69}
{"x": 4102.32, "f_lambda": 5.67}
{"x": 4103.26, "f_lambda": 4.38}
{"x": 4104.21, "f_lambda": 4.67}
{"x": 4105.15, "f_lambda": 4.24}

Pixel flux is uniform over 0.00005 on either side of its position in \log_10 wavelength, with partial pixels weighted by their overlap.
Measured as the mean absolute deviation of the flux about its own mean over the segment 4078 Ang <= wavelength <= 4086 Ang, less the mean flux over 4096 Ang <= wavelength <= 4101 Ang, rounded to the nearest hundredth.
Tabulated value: -4.18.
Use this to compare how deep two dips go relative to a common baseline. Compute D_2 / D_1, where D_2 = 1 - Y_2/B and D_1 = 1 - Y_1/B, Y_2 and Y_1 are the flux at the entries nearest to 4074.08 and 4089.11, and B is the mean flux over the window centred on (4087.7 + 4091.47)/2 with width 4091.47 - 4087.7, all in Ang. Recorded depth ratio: 1.3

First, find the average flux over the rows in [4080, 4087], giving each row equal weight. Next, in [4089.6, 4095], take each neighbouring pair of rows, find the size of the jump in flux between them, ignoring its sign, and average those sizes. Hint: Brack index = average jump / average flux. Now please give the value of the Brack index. 0.16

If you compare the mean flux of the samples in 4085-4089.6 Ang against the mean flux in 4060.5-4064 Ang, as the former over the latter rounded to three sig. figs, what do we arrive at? 1.04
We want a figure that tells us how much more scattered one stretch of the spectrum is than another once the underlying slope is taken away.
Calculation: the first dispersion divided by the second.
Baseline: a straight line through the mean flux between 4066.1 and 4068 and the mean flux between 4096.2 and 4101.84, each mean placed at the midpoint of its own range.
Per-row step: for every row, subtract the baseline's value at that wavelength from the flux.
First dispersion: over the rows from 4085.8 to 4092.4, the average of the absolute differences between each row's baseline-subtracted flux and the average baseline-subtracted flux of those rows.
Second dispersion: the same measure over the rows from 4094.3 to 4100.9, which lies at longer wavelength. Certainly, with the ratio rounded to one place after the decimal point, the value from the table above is 1.6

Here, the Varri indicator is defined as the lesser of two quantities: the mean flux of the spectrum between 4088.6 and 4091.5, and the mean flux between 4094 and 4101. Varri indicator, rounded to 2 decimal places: 4.05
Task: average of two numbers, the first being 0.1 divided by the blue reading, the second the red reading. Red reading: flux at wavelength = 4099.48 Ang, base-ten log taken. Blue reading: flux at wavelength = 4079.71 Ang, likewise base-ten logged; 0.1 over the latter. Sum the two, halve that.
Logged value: 0.423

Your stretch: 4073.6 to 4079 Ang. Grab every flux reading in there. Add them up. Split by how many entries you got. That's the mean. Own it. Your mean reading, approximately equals 4.11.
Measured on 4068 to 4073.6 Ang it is 4.25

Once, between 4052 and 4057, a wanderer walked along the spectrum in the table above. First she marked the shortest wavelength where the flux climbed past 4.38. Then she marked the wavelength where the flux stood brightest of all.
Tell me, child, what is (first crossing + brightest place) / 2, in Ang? 4056.3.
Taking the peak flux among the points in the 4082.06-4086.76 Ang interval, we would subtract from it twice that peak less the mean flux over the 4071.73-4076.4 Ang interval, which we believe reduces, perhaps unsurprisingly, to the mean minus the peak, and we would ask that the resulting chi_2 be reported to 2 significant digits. -0.59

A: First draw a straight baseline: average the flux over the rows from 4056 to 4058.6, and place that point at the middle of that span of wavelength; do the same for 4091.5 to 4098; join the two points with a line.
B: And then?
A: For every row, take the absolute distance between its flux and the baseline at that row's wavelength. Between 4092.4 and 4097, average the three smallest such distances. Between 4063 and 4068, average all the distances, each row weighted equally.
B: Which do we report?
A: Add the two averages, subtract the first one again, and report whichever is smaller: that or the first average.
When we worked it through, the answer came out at 0.20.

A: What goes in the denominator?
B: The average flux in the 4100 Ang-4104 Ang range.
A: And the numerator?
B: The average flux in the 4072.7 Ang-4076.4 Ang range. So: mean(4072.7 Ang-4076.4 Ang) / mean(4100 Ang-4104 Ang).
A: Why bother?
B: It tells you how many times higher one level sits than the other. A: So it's 0.85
